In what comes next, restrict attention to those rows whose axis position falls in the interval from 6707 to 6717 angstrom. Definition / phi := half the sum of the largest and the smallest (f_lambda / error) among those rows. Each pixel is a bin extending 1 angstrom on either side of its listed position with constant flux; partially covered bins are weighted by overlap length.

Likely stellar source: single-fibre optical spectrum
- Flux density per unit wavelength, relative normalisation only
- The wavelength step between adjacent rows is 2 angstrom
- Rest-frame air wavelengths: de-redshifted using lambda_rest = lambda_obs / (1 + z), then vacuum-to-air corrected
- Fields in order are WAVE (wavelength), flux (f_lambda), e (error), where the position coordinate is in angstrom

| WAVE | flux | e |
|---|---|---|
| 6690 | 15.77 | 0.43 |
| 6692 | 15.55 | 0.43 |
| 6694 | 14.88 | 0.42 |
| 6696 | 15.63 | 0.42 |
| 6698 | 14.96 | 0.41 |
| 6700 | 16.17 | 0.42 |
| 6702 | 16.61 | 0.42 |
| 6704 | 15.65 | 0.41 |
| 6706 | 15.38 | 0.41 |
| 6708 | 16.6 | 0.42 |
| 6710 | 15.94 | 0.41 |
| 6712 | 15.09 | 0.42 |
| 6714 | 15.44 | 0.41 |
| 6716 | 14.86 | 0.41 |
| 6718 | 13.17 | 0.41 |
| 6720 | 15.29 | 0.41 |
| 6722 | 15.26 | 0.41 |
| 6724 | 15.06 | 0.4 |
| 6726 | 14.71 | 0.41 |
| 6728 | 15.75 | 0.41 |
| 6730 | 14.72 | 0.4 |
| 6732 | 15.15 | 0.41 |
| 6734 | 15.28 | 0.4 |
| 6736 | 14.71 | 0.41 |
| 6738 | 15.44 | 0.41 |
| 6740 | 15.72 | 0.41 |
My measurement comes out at 37.7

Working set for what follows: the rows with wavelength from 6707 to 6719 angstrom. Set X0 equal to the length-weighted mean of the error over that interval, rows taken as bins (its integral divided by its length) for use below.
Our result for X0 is 0.413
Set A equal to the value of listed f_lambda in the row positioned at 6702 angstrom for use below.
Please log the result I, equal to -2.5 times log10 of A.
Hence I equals -3.05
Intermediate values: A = 16.61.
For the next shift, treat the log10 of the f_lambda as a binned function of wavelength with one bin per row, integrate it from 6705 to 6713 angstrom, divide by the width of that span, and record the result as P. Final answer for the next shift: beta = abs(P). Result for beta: 1.20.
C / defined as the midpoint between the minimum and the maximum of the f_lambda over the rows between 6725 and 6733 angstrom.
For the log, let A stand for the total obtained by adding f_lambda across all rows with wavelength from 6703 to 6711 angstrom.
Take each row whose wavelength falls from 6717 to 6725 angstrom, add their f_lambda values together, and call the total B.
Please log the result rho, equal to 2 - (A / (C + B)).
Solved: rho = 1.14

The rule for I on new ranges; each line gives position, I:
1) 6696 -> -2.98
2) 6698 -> -2.94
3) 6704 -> -2.99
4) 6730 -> -2.92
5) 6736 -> -2.92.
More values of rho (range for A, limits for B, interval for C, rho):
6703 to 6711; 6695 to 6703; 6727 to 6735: 1.19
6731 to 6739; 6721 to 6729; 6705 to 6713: 1.21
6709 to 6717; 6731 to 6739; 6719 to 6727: 1.19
